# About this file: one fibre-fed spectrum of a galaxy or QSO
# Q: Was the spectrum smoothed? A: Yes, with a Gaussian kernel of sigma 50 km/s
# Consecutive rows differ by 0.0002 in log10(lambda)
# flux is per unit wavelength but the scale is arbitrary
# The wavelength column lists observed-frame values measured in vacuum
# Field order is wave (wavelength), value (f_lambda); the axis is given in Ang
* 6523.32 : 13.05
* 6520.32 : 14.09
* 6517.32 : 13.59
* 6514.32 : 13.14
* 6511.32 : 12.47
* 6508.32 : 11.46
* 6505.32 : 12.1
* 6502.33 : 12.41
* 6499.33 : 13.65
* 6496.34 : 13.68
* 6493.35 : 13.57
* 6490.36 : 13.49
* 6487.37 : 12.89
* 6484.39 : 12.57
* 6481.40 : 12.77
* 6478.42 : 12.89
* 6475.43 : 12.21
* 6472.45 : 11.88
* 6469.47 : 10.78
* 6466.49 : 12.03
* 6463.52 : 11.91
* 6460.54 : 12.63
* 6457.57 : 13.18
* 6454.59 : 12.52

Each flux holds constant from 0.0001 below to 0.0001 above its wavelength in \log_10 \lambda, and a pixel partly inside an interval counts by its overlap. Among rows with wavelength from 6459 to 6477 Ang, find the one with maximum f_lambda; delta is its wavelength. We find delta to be 6460.54 Ang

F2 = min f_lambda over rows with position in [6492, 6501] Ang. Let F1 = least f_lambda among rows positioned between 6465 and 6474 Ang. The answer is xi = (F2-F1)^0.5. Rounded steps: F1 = 10.78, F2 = 13.57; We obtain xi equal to 1.67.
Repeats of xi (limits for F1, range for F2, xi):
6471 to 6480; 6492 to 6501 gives 1.30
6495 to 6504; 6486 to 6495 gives 0.69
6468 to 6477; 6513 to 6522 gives 1.54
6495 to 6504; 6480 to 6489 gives 0.40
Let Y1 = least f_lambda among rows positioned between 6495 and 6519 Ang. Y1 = 11.46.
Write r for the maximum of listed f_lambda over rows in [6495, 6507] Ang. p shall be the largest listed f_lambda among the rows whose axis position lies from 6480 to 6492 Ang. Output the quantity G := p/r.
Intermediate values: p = 13.49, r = 13.68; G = 0.99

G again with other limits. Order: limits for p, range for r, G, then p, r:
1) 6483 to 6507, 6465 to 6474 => 1.14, 13.68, 12.03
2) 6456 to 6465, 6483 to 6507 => 0.96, 13.18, 13.68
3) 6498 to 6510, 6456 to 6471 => 1.04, 13.65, 13.18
